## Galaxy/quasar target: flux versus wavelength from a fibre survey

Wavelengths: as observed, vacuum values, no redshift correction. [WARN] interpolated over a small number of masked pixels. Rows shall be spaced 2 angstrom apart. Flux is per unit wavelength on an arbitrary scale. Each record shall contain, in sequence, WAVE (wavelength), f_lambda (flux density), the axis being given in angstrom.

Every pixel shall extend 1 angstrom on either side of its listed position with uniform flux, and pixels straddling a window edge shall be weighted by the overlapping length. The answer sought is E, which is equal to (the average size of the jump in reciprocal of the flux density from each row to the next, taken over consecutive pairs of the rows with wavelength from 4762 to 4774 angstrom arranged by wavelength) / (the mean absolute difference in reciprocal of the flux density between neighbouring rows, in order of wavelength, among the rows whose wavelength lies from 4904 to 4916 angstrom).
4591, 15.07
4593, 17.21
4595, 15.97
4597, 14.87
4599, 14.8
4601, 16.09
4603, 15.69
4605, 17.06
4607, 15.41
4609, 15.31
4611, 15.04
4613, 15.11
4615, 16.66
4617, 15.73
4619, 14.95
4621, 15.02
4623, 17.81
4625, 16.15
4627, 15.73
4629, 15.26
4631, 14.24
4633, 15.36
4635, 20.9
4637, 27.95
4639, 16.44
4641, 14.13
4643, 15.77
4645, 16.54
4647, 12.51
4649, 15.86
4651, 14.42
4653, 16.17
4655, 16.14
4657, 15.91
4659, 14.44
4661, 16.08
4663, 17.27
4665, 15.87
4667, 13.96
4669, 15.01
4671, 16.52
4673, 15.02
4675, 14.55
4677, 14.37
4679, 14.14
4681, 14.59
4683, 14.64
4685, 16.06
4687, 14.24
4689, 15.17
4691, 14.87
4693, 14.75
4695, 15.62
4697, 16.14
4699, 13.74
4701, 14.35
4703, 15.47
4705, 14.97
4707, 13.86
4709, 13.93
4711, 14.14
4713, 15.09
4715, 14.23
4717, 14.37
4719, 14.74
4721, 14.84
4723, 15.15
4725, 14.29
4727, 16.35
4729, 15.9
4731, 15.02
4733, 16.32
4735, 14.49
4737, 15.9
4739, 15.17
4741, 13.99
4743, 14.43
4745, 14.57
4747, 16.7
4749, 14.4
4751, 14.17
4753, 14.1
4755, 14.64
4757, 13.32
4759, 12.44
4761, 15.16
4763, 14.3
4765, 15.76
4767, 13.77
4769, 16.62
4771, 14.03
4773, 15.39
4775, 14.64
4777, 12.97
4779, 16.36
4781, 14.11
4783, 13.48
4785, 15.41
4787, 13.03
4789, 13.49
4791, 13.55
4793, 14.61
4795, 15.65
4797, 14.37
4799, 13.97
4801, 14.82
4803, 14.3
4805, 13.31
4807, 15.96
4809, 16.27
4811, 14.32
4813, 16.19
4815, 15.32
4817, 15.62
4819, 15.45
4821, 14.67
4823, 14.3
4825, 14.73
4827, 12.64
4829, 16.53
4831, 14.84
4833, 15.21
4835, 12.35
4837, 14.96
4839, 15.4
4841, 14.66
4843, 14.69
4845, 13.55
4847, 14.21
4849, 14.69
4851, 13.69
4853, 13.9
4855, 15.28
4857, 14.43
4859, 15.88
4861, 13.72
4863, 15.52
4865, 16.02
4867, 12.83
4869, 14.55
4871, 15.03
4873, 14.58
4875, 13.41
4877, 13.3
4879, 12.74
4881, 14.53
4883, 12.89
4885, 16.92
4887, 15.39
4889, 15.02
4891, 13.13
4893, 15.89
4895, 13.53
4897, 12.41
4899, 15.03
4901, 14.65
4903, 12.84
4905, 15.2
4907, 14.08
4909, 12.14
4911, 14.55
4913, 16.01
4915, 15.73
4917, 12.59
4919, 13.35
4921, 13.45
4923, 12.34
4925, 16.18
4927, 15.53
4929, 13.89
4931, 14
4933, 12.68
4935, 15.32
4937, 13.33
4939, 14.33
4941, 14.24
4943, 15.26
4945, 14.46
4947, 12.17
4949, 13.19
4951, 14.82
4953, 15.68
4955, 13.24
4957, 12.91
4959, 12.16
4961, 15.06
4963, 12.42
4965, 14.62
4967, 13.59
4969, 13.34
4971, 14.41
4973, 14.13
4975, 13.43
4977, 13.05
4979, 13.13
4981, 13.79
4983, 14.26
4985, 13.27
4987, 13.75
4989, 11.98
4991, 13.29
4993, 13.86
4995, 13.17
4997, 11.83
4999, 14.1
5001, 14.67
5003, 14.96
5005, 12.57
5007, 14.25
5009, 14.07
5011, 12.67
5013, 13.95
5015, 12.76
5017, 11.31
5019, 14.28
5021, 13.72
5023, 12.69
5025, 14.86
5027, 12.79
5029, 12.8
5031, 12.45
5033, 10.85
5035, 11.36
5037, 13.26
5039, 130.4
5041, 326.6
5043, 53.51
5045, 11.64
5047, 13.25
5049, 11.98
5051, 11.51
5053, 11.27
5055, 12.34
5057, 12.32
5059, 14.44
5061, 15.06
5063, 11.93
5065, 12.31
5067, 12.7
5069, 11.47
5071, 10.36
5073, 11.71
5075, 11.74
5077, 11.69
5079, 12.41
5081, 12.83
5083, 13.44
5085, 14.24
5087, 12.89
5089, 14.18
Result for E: 1.21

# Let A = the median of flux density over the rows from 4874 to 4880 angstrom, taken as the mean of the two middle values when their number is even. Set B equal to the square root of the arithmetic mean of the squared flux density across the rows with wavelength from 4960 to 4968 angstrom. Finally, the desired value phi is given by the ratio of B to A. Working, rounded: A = 13.3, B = 14.0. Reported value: 1.05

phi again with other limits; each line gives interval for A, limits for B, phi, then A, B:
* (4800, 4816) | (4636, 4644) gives 1.28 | 15.1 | 19.4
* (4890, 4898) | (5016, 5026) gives 1.01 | 13.3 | 13.4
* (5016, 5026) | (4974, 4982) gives 0.97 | 13.7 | 13.4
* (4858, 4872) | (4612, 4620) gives 1.04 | 15.0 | 15.6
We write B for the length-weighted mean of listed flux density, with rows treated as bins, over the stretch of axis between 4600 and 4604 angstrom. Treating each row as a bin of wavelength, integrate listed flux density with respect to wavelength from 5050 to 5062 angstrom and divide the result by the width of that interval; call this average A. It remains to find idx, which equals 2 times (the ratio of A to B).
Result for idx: 1.61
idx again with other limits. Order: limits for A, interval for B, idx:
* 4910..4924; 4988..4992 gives 2.22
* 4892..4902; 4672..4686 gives 1.94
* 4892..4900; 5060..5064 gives 2.11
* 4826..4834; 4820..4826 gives 2.03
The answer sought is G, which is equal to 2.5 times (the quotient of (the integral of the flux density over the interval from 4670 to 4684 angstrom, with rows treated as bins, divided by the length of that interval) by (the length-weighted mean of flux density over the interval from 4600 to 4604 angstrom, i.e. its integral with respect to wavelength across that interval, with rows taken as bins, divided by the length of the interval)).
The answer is 2.33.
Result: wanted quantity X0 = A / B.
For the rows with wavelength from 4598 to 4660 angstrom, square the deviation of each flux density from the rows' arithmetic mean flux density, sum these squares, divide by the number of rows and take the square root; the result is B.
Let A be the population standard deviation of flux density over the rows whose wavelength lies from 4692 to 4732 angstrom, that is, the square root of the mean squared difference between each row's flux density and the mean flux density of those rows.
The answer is 0.3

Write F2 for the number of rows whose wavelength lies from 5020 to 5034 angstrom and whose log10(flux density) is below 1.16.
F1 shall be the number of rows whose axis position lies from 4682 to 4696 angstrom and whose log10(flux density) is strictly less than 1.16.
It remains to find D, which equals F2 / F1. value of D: 6.0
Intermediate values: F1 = 1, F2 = 6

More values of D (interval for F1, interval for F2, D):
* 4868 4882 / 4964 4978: 2.0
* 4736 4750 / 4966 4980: 2.3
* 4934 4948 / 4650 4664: 0.5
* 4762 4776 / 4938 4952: 1.3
